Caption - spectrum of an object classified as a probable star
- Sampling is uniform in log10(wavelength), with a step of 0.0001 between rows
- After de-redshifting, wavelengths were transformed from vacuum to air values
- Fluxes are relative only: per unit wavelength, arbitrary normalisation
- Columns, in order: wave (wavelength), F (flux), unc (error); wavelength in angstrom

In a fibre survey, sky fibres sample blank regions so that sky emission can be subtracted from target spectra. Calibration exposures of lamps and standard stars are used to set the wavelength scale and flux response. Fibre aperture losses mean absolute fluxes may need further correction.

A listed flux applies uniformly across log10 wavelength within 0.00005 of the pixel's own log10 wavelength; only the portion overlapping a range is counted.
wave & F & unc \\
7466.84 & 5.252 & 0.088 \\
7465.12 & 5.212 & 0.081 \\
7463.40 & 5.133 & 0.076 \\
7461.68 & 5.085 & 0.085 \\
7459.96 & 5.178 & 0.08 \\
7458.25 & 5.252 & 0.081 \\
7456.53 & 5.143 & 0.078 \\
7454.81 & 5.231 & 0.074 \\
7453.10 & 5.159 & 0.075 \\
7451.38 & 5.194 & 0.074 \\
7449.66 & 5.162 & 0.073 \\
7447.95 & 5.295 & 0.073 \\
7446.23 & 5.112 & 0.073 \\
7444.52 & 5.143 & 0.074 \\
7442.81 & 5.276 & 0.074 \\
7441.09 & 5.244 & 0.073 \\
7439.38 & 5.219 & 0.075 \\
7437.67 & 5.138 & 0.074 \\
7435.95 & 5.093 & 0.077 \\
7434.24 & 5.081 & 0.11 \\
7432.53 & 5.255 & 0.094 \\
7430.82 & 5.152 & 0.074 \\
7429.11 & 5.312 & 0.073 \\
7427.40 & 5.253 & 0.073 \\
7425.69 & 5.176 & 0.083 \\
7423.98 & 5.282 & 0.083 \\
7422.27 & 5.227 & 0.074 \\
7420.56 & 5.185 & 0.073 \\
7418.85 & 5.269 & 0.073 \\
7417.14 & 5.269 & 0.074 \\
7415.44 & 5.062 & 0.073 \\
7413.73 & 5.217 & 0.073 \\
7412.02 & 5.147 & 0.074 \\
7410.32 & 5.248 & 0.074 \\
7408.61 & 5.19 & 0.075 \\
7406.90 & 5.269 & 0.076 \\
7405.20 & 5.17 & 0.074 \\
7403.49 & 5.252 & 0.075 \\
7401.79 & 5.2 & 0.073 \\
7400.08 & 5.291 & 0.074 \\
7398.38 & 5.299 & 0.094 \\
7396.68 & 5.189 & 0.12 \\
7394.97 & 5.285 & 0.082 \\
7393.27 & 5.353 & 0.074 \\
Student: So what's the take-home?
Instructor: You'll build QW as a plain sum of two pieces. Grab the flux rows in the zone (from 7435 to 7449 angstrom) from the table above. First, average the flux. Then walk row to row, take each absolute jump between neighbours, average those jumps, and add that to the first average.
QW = 5.27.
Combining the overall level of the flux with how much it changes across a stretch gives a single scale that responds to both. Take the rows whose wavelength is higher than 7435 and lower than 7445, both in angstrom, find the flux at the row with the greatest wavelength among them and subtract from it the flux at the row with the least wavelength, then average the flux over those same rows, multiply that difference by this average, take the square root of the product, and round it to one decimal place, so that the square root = 0.5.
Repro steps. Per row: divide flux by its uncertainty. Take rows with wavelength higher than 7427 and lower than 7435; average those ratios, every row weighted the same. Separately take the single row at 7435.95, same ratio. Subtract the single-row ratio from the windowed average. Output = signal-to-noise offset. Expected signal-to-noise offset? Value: -3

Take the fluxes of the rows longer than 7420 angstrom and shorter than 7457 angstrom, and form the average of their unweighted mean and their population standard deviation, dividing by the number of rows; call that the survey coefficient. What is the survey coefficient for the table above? 2.63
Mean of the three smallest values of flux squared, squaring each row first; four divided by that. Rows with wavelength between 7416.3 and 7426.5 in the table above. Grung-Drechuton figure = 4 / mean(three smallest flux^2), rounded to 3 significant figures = 0.148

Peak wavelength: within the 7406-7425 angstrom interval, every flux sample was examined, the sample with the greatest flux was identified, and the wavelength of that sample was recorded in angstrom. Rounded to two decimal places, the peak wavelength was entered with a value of 7423.98 angstrom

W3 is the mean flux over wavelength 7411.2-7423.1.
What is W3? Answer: 5.20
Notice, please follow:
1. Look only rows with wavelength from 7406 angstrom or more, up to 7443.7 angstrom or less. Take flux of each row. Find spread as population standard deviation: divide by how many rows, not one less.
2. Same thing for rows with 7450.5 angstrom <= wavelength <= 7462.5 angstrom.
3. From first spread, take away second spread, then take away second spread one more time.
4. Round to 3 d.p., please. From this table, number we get -0.035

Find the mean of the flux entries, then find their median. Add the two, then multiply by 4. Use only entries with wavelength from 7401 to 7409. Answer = 41.7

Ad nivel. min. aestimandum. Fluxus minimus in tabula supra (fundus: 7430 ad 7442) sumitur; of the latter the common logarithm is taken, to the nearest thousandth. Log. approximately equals 0.706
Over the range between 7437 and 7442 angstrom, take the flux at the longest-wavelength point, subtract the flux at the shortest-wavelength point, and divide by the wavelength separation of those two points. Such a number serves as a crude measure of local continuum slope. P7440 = 0.031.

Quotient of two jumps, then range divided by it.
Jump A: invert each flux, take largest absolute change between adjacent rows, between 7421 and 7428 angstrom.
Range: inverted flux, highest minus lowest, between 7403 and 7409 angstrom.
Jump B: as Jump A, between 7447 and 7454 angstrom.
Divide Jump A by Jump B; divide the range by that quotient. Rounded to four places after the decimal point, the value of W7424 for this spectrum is 0.0046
